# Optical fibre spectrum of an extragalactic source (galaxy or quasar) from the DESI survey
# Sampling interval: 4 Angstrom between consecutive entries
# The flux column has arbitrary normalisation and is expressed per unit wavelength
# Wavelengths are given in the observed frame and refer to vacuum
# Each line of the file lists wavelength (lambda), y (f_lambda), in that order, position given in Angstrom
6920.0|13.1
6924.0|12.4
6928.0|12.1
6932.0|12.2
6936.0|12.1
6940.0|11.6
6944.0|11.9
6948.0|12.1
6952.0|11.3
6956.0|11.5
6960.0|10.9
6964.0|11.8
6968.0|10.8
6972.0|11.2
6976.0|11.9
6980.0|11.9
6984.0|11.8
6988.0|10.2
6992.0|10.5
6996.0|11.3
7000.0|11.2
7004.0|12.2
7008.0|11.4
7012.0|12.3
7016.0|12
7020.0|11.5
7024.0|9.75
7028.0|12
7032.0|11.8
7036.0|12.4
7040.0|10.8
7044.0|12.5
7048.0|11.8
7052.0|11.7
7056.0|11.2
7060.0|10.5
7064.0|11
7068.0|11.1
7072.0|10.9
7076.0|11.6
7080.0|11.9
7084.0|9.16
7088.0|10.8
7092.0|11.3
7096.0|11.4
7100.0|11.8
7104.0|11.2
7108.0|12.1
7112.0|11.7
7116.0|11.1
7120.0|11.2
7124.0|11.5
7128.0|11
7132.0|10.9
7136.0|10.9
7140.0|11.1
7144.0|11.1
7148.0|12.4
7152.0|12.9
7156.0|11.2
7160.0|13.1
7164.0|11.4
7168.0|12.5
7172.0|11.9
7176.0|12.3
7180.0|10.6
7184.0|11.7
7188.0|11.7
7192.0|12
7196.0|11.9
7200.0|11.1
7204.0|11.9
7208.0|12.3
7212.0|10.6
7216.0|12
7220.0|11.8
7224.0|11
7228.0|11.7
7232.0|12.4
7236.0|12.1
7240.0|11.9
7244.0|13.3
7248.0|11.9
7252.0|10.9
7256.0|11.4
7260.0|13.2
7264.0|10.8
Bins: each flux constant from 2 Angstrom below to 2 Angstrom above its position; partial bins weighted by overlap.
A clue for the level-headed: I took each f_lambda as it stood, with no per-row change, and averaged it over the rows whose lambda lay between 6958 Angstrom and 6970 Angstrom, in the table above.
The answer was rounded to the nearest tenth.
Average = 11.2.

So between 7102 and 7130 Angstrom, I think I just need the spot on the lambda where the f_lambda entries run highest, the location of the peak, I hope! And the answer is 7108.0 Angstrom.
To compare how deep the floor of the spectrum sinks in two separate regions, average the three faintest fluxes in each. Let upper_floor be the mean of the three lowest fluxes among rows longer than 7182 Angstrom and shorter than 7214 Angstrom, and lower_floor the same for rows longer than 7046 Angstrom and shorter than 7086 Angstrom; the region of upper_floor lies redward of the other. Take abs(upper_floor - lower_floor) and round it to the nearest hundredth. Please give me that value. 0.95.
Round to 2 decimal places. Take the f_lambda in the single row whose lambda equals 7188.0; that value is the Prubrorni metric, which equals 11.70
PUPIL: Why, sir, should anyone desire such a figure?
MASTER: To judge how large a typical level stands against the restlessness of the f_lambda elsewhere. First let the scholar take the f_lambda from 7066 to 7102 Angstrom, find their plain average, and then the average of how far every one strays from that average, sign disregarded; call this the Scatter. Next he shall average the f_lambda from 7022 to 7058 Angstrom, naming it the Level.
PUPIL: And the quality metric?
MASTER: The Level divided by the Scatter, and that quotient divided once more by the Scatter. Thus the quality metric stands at 38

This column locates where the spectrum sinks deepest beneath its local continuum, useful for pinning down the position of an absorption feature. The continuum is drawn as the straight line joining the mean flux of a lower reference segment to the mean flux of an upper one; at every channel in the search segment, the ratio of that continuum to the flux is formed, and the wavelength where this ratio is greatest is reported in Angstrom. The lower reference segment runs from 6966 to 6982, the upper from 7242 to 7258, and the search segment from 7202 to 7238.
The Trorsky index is 7212.0 Angstrom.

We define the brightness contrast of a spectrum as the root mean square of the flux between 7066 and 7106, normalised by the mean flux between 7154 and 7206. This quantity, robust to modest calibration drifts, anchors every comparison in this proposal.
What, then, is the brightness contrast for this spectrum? 0.94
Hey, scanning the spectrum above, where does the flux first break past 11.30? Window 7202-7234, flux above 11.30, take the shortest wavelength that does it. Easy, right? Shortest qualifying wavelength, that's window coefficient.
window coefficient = 7204.0 Angstrom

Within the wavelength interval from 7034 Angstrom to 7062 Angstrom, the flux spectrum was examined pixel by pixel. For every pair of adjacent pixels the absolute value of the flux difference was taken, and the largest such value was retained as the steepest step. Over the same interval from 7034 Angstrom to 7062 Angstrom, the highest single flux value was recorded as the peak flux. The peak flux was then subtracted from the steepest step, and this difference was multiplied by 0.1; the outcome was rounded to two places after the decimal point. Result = -1.08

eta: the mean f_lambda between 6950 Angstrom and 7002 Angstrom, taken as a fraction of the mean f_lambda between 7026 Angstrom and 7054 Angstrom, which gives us 0.949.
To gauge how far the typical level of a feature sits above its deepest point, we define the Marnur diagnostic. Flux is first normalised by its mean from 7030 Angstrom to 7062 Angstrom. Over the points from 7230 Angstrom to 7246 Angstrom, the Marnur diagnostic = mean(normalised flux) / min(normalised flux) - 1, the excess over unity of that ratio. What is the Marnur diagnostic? 0.044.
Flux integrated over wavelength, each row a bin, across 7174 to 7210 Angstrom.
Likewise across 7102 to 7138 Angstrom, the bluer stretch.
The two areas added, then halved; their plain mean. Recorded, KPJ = 414.2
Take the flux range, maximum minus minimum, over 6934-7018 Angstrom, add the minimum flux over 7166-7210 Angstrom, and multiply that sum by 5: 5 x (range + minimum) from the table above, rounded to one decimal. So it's 63.5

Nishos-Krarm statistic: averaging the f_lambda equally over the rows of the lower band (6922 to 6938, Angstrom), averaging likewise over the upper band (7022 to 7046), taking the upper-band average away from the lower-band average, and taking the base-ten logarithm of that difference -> -0.18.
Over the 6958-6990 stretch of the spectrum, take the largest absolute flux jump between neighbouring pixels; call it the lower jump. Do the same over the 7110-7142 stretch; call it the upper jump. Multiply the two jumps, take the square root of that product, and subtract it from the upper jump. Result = -0.38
